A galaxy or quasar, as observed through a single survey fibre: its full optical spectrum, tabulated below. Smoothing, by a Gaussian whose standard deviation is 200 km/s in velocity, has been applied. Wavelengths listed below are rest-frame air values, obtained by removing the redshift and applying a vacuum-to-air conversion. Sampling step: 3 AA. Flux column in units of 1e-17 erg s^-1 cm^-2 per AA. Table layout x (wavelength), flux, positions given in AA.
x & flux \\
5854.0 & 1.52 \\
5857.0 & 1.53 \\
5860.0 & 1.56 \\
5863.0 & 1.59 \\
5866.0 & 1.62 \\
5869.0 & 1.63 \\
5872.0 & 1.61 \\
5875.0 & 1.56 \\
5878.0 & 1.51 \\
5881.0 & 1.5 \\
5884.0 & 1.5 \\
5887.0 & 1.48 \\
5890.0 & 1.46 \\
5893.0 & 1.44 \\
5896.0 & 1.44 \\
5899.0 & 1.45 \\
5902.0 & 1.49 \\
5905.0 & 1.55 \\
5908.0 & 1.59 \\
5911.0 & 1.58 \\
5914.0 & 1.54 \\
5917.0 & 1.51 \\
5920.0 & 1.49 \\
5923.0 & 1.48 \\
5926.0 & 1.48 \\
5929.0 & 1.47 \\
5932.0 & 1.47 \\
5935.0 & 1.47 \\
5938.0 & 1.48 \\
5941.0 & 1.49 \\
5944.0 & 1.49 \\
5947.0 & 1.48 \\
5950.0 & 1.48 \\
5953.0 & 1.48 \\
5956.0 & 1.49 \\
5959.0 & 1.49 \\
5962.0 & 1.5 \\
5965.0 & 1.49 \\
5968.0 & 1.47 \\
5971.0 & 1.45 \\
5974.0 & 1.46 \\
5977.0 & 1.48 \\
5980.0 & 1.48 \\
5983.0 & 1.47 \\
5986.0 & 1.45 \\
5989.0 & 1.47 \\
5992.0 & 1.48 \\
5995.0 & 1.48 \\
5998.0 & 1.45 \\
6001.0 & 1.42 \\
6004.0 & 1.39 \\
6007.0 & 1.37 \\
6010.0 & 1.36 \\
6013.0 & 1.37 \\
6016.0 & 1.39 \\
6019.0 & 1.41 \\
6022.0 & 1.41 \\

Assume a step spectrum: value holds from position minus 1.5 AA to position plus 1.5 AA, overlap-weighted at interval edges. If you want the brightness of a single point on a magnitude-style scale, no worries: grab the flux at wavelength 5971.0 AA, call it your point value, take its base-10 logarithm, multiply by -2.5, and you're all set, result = -0.40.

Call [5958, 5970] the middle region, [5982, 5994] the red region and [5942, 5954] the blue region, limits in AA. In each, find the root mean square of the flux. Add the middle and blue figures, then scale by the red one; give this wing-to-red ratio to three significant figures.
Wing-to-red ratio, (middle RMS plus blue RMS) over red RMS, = 2.02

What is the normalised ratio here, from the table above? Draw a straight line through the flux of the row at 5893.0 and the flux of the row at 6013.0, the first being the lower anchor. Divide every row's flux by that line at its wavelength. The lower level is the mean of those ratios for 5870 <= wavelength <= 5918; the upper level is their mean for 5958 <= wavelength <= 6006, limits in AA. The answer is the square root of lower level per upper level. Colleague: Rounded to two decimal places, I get 1.00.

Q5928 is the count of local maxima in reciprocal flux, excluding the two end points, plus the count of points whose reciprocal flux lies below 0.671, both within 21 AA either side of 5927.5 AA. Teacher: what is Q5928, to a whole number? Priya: 4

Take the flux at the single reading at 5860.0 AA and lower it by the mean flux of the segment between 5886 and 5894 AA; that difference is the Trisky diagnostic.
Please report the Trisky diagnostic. 0.10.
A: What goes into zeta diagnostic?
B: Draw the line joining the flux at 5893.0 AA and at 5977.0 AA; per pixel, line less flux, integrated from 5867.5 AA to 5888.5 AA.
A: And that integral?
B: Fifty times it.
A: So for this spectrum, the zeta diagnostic -114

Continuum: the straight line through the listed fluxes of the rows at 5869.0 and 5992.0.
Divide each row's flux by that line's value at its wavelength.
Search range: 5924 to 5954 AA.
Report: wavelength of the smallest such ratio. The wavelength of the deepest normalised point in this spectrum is 5929.0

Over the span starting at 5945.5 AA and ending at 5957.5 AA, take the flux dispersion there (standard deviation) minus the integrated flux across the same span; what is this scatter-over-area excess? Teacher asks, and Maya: -17.79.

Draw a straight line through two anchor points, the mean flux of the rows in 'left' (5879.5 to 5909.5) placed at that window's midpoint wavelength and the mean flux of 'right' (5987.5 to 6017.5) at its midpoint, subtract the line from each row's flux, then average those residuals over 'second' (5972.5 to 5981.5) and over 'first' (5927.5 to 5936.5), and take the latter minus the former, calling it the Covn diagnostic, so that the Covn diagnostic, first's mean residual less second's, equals -0.033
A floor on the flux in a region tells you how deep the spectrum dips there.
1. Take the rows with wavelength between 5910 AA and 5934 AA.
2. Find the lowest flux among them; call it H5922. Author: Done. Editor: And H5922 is 1.47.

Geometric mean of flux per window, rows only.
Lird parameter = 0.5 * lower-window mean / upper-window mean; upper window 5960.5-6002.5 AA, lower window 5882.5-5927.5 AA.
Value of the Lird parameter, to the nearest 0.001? 0.510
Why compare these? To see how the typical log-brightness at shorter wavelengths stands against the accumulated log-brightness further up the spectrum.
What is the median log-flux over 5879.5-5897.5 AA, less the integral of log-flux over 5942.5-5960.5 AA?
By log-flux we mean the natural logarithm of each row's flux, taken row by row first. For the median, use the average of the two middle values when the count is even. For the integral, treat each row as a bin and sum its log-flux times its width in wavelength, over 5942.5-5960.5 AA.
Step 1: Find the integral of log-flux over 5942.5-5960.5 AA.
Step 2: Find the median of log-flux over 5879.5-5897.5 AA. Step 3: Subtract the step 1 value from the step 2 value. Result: -6.73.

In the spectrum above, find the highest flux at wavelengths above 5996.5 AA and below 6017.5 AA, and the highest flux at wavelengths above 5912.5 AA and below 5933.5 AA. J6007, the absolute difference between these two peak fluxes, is 0.090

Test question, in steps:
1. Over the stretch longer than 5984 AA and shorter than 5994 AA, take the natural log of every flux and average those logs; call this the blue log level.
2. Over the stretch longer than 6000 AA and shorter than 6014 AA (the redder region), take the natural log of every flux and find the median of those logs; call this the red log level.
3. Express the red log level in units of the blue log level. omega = 0.82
